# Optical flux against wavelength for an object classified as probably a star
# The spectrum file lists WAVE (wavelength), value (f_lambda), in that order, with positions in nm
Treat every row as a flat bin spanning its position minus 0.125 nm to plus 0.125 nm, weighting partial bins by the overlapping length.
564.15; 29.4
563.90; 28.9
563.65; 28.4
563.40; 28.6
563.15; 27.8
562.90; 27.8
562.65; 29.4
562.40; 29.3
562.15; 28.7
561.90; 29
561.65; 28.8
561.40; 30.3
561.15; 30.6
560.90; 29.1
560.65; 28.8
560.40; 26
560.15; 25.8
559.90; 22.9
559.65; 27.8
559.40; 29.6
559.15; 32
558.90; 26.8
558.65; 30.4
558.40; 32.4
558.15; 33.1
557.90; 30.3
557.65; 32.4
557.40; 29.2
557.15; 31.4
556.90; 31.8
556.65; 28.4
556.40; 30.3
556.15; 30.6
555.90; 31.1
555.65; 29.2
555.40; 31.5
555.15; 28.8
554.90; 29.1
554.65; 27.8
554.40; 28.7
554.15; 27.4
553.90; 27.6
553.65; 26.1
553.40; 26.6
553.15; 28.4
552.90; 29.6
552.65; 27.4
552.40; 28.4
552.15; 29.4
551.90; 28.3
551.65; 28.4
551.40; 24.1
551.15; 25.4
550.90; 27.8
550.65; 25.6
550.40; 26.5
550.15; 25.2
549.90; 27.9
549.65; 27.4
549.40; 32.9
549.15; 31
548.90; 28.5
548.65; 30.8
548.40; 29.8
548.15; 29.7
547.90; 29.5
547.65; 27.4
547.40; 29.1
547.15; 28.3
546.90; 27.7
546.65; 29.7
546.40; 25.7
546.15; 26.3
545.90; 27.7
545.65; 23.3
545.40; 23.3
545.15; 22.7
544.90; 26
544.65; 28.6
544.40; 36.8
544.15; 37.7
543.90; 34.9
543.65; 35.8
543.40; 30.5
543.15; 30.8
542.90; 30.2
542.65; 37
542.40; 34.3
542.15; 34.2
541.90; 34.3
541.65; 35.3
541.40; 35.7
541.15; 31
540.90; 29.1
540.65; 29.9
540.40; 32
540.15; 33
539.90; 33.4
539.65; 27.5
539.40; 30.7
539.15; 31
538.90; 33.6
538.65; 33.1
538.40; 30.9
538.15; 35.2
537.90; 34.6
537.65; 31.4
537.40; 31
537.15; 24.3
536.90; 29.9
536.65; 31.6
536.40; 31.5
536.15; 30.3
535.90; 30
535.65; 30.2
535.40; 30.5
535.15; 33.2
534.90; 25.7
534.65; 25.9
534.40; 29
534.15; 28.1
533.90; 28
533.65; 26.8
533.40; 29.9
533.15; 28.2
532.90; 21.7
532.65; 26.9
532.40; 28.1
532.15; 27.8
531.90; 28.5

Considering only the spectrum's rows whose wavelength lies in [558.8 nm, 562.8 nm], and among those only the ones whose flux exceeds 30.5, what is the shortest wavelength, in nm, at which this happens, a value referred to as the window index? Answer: 559.15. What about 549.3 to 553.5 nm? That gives 549.40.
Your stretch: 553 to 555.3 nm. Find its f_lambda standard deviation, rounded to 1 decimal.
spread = 1.0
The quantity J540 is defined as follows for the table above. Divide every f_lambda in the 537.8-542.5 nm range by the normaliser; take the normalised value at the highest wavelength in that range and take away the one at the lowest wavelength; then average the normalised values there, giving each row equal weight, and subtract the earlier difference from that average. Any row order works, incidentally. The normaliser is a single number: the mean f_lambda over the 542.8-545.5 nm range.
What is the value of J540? 1.07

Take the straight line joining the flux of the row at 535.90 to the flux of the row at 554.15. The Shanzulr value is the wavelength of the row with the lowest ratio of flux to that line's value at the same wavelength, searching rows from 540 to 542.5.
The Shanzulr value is 540.90 nm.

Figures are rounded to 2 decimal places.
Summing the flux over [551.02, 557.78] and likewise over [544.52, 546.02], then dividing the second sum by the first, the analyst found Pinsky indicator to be 0.20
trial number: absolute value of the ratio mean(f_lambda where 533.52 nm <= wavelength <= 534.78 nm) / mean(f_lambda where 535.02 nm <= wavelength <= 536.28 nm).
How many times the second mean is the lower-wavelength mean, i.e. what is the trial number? 0.89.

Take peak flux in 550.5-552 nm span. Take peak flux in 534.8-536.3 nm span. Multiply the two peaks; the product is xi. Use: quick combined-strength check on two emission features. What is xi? 943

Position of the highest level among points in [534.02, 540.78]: 538.15 nm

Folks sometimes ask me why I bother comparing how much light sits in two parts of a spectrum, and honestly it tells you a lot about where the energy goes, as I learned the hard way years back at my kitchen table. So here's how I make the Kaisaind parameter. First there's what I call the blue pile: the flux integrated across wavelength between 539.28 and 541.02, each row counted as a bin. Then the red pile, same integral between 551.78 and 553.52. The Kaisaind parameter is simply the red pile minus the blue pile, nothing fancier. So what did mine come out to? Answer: -4.4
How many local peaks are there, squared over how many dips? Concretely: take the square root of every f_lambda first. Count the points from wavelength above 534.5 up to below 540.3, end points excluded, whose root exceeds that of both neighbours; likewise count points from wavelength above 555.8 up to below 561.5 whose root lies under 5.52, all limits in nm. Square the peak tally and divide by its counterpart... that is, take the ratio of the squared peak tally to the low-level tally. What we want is 1.8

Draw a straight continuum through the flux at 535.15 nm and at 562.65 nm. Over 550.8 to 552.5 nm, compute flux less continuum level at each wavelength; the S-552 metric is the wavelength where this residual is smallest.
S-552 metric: 551.40 nm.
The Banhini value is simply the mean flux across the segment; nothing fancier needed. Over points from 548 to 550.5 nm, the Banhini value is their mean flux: 29.0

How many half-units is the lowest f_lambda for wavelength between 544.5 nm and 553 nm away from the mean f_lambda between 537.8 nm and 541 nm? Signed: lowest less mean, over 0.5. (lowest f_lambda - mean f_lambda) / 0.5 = -18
